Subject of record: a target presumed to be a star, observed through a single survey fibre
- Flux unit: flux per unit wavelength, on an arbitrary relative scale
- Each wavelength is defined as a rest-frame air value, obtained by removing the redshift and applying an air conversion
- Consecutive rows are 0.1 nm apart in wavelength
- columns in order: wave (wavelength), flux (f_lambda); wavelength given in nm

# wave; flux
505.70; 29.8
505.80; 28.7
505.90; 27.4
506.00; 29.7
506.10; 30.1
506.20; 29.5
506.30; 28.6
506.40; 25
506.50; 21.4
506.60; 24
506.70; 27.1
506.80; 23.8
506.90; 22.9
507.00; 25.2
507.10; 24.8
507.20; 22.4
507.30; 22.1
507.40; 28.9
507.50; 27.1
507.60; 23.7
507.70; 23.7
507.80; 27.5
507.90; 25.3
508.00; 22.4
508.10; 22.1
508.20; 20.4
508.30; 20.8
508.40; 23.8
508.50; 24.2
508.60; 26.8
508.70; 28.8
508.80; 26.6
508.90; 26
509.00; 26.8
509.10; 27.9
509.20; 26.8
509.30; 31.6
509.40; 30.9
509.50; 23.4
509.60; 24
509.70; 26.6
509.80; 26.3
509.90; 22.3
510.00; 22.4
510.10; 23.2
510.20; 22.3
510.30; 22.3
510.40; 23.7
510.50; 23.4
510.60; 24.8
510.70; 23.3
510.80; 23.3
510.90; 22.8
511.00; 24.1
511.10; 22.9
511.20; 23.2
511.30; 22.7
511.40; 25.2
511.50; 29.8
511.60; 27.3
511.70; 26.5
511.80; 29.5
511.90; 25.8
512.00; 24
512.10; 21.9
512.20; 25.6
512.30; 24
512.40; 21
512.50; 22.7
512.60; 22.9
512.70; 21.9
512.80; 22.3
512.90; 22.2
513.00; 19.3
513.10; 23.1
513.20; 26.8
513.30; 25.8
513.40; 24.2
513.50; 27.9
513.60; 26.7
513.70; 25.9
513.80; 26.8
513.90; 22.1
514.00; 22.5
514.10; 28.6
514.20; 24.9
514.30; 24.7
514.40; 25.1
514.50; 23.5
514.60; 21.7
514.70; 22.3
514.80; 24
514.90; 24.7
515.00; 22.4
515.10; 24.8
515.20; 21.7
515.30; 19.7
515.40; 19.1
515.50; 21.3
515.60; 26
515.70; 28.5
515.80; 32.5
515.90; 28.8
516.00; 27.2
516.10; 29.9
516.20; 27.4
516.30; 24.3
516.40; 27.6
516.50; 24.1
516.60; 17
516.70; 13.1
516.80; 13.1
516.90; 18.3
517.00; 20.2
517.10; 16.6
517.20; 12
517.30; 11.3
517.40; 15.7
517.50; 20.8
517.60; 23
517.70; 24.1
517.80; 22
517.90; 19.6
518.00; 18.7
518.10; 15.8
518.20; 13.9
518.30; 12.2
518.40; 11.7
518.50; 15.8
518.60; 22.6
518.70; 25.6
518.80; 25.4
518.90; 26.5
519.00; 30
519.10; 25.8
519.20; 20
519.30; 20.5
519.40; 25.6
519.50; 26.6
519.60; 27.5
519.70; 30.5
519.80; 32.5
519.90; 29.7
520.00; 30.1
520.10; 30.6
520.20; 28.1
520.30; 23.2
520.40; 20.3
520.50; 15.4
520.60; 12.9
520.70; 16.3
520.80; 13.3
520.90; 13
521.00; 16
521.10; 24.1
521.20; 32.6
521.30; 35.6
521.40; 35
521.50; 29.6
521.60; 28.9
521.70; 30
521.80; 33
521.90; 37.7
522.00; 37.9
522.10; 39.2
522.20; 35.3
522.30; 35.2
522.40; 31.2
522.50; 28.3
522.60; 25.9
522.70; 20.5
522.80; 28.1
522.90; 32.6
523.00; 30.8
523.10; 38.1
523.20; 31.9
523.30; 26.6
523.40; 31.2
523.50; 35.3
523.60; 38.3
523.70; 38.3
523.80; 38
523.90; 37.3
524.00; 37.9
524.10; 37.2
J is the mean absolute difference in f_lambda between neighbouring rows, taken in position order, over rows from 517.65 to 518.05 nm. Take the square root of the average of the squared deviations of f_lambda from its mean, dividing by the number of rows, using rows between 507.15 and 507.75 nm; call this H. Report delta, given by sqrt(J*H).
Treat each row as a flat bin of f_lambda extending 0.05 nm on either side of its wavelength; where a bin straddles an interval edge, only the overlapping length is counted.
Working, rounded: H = 2.5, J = 1.8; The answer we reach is 2.1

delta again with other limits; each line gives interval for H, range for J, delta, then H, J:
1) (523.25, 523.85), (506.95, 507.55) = 3.2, 4.4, 2.3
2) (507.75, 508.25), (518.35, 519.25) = 3.0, 2.5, 3.6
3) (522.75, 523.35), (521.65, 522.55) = 3.0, 3.7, 2.5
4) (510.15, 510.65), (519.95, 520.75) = 1.7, 0.9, 3.1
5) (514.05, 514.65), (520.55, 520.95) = 2.2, 2.1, 2.2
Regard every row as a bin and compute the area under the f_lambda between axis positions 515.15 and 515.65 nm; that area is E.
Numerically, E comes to 11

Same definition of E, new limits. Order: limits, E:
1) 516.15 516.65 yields 12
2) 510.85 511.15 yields 7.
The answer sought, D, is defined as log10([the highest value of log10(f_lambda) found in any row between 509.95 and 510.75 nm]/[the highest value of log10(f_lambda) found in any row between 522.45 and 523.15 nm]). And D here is -0.05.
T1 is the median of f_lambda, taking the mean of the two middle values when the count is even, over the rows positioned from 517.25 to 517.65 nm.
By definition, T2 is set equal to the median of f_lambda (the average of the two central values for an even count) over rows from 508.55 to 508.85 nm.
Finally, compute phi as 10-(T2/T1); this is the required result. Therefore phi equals 8.5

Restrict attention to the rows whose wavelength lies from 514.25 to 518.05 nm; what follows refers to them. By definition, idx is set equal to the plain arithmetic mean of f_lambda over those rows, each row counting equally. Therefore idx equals 22.0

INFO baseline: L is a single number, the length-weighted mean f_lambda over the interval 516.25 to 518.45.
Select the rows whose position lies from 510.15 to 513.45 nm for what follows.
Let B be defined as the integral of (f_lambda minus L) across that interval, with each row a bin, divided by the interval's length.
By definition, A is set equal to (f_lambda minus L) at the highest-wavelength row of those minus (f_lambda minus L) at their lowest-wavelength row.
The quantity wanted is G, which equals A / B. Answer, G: 0.32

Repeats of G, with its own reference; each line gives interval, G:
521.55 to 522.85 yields -0.06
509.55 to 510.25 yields -0.29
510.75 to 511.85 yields 0.86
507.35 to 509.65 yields -0.64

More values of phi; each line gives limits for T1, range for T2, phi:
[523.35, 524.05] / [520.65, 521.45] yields 9.5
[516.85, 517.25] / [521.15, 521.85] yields 8.1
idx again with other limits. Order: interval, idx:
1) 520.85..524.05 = 31.7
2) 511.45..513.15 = 24.1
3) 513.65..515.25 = 24.1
